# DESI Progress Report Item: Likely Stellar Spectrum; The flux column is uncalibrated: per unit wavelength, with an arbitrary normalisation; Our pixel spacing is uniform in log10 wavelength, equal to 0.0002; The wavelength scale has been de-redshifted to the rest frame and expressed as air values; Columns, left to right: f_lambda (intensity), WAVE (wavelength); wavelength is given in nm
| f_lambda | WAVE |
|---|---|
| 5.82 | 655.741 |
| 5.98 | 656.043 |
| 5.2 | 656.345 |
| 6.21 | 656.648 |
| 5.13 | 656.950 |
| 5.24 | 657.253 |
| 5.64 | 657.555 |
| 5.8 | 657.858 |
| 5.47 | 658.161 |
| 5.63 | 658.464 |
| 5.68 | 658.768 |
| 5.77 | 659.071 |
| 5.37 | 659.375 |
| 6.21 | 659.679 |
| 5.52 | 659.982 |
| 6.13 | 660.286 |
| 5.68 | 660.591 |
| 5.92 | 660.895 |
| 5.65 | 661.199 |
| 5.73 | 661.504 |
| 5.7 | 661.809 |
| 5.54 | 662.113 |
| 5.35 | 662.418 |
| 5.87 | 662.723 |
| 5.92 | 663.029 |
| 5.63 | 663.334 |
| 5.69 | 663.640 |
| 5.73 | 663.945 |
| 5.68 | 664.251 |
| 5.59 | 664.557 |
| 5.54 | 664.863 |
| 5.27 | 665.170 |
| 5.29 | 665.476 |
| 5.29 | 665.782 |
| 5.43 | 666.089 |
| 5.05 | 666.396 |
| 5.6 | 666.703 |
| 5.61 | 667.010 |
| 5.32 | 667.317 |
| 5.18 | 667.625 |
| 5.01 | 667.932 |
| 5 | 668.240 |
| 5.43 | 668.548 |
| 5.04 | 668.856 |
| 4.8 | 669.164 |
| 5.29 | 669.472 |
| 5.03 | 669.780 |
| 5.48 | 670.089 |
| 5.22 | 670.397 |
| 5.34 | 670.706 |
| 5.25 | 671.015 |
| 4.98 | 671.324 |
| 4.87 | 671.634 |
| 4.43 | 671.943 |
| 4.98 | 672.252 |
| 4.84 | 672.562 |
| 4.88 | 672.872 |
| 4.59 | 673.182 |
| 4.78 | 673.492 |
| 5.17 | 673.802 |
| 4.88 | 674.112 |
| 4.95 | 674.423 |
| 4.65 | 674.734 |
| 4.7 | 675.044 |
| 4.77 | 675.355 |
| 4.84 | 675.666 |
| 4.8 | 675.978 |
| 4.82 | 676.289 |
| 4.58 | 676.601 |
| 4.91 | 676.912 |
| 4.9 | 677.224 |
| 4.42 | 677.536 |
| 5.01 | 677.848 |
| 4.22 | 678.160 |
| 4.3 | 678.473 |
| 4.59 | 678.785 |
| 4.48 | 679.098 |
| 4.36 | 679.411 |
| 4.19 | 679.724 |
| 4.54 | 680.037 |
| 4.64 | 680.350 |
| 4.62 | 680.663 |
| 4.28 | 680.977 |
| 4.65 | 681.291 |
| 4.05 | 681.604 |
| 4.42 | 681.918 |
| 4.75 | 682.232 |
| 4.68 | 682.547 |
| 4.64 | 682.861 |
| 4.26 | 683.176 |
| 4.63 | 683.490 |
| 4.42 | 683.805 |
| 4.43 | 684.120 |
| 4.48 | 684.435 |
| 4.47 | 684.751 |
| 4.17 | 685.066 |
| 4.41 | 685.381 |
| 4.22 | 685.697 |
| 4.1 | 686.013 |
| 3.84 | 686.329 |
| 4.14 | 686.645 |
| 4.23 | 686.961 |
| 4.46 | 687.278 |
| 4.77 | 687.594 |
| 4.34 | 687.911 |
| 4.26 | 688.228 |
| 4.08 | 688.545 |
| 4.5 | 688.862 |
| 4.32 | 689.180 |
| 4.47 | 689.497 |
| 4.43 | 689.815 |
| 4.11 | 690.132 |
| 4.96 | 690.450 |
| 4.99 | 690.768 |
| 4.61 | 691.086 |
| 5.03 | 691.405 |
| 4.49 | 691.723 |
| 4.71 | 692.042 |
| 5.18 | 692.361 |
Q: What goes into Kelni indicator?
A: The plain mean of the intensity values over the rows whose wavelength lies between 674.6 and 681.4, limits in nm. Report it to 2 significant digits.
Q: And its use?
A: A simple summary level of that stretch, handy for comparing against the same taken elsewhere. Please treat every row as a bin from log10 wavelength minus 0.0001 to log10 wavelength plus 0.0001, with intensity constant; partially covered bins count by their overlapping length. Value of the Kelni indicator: 4.6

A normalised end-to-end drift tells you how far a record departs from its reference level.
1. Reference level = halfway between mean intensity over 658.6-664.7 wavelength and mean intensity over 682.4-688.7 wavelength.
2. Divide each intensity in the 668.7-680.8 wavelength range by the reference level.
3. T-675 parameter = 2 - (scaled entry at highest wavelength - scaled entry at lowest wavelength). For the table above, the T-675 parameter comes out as 2.08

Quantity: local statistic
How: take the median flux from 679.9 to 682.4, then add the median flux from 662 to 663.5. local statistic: 10.2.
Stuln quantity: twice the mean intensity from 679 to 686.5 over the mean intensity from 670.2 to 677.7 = 1.81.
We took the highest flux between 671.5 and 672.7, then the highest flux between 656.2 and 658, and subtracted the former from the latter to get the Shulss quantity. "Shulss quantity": 1.2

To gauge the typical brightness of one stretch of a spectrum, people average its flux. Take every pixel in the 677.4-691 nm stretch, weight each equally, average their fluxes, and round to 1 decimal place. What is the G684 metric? 4.4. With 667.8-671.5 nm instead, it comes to 5.2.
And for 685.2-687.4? 4.2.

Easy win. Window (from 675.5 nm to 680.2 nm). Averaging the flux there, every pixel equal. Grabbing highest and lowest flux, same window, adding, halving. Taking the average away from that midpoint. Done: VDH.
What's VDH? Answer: 0.003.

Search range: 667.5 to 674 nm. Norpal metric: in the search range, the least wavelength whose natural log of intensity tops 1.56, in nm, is 667.625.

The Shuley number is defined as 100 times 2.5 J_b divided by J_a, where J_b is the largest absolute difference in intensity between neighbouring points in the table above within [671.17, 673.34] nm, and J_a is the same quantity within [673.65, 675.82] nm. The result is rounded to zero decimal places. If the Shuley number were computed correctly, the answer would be 458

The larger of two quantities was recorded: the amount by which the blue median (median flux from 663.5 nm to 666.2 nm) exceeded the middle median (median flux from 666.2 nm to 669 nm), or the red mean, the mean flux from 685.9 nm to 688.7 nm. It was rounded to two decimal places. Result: 4.25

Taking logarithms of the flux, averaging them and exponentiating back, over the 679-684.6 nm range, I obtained 4.5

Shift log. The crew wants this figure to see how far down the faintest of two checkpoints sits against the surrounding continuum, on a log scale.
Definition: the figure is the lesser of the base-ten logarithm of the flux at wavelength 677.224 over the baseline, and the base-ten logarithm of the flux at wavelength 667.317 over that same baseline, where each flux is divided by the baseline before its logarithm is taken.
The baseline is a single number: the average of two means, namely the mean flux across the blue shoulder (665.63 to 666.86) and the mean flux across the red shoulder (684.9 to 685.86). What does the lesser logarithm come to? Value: 0.01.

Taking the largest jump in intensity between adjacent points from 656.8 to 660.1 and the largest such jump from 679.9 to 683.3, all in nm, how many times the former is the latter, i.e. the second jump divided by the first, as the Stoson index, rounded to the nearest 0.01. 0.71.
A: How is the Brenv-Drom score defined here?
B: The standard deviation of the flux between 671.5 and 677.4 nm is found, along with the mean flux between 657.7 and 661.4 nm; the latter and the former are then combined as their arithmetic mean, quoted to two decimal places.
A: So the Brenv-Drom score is 2.95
